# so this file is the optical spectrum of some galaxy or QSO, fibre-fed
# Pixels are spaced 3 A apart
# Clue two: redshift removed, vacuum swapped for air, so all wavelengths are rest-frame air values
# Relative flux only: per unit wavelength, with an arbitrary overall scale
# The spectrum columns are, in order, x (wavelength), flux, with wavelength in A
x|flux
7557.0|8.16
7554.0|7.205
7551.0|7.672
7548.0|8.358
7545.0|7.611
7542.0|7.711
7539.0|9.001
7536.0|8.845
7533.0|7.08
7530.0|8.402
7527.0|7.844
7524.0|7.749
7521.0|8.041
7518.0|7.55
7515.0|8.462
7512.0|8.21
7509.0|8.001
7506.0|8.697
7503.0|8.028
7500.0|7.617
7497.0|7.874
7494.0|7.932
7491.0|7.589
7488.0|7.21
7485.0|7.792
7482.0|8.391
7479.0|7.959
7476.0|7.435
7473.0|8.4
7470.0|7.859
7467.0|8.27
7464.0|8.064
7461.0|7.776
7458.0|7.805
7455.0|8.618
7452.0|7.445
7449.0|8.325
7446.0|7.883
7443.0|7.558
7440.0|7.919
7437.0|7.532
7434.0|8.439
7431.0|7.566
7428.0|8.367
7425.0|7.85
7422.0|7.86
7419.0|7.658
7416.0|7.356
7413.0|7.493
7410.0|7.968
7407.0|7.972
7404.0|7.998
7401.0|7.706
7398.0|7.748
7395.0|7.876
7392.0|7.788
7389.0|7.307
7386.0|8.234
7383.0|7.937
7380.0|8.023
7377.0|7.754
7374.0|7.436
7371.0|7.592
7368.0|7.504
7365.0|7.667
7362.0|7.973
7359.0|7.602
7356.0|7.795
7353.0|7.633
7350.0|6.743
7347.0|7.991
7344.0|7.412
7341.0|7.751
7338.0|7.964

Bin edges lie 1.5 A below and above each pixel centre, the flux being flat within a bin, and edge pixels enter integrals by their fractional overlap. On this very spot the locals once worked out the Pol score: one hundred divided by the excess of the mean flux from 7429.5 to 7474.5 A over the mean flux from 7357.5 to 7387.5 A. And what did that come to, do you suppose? 522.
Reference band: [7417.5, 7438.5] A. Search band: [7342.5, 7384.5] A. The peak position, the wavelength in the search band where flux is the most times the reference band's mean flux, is 7380.0 A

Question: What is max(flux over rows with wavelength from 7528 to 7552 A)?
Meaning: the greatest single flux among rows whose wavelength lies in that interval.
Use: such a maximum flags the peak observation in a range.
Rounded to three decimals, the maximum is 9.001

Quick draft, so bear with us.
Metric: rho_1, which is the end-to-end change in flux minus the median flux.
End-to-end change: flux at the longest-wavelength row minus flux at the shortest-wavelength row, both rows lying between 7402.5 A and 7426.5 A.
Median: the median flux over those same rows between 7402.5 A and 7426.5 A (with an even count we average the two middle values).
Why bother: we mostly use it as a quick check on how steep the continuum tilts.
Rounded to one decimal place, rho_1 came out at -8.0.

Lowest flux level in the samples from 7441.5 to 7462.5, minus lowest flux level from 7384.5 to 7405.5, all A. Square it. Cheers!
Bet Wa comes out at 0.019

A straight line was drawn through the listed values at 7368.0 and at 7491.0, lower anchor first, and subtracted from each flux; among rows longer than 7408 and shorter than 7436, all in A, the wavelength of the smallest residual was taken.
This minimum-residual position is 7416.0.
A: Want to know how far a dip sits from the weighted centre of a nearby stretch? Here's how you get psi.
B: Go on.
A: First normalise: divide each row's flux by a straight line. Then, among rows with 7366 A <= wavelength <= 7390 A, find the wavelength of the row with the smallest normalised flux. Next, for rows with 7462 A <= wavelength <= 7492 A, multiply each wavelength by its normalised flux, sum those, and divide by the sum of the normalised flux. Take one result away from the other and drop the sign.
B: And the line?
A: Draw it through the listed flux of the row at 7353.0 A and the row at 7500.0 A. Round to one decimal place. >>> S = 88.3 A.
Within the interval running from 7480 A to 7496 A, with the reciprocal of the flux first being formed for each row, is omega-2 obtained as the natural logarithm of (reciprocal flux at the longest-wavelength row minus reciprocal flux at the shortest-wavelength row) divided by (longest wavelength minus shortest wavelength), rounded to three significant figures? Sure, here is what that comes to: -7.46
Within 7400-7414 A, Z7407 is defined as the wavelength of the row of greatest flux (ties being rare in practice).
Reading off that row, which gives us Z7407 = 7404.0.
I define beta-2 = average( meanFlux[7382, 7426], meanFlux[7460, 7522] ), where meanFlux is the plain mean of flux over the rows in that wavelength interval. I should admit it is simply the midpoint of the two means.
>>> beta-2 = 7.87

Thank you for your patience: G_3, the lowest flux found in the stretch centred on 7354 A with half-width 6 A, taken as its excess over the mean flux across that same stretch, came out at -0.7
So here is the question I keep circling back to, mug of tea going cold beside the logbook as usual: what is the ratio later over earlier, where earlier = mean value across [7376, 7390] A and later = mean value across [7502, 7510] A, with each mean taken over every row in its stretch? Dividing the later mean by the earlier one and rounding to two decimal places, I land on 1.05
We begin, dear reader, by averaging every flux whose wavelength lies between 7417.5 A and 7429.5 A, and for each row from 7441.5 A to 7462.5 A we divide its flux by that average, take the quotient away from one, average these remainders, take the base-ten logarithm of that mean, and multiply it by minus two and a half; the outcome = 6.6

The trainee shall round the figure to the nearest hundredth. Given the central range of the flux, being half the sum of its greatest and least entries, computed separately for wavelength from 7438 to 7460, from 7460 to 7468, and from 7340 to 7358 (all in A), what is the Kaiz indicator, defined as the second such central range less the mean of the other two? 0.32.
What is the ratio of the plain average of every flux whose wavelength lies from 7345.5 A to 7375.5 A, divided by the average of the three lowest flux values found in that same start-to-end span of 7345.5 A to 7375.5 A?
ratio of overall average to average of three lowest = 1.05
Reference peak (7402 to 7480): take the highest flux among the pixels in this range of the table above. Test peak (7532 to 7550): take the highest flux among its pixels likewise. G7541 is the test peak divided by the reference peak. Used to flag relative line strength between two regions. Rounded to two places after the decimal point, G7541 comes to 1.04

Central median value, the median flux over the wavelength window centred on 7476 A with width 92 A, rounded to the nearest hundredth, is 7.92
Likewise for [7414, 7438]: 7.75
